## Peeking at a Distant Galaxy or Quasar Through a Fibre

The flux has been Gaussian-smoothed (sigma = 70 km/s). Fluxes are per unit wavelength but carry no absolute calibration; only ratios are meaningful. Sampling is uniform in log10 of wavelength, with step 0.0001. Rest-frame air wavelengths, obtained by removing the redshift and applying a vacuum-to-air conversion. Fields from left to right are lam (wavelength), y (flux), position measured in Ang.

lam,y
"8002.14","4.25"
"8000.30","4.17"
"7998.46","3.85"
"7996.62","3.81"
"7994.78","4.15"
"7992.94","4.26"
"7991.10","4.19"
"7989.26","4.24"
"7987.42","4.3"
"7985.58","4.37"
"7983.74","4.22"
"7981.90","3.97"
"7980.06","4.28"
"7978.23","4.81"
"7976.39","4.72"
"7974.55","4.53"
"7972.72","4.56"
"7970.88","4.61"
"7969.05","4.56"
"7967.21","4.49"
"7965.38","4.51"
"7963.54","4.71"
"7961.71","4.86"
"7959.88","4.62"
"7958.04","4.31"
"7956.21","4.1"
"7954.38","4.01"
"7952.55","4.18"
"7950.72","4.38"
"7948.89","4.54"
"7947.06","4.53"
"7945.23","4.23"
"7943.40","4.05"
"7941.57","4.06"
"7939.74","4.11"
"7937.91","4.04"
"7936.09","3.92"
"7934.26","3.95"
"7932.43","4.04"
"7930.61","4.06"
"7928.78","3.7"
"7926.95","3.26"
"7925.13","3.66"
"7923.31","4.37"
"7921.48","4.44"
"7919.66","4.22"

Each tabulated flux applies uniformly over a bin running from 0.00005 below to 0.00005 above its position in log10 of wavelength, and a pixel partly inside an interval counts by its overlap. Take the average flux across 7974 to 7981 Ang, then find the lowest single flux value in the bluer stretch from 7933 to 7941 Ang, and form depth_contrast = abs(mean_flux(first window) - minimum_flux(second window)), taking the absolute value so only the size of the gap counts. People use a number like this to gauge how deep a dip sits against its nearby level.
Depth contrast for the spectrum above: 0.67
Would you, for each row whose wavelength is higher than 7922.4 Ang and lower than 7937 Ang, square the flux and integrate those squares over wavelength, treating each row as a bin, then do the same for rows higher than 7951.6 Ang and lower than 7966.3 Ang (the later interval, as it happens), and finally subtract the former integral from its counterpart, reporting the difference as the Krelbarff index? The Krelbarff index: 67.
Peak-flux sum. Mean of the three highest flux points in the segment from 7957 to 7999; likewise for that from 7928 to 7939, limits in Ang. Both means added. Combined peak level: 8.8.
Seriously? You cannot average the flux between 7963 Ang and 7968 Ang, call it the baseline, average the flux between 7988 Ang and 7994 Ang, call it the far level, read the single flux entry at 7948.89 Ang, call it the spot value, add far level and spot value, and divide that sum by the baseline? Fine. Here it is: 1.92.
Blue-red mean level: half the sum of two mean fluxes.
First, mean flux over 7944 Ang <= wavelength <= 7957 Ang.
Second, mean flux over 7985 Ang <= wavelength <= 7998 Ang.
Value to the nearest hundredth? 4.23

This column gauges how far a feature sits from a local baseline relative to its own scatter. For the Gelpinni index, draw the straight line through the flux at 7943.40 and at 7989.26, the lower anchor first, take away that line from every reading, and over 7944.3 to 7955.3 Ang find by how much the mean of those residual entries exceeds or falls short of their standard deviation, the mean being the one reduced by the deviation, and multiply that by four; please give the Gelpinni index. 0.1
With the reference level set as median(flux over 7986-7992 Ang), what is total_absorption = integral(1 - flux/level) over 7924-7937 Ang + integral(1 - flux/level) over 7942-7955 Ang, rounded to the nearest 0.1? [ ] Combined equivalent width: 1.2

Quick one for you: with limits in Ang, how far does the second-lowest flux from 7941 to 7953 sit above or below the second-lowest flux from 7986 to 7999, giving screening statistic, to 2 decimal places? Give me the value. 0.21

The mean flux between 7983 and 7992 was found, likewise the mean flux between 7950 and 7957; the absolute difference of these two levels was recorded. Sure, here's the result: 0.10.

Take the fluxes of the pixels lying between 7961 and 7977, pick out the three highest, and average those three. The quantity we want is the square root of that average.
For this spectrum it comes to 2.18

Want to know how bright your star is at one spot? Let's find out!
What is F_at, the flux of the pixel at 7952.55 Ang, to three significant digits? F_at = 4.18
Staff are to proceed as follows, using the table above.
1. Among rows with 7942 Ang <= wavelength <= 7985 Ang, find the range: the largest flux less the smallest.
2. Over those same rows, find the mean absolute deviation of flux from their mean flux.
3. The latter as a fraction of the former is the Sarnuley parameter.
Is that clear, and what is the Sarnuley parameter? 0.25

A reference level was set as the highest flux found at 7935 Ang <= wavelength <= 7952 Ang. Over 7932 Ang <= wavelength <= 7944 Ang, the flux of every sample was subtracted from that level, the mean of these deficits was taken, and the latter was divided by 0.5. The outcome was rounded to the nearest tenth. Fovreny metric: 1.0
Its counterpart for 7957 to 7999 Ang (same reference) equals 0.3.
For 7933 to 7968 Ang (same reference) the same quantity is 0.5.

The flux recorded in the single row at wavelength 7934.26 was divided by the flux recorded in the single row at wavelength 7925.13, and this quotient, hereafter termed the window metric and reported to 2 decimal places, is 1.08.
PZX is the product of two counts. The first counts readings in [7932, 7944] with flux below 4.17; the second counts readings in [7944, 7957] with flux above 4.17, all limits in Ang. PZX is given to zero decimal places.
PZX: 35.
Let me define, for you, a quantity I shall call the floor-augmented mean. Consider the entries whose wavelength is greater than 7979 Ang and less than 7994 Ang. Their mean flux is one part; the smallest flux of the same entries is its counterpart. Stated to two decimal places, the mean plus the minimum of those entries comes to 8.20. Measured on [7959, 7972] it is 9.11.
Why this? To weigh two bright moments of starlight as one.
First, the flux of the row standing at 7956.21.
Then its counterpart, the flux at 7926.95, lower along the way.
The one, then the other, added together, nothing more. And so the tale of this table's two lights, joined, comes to 7.36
